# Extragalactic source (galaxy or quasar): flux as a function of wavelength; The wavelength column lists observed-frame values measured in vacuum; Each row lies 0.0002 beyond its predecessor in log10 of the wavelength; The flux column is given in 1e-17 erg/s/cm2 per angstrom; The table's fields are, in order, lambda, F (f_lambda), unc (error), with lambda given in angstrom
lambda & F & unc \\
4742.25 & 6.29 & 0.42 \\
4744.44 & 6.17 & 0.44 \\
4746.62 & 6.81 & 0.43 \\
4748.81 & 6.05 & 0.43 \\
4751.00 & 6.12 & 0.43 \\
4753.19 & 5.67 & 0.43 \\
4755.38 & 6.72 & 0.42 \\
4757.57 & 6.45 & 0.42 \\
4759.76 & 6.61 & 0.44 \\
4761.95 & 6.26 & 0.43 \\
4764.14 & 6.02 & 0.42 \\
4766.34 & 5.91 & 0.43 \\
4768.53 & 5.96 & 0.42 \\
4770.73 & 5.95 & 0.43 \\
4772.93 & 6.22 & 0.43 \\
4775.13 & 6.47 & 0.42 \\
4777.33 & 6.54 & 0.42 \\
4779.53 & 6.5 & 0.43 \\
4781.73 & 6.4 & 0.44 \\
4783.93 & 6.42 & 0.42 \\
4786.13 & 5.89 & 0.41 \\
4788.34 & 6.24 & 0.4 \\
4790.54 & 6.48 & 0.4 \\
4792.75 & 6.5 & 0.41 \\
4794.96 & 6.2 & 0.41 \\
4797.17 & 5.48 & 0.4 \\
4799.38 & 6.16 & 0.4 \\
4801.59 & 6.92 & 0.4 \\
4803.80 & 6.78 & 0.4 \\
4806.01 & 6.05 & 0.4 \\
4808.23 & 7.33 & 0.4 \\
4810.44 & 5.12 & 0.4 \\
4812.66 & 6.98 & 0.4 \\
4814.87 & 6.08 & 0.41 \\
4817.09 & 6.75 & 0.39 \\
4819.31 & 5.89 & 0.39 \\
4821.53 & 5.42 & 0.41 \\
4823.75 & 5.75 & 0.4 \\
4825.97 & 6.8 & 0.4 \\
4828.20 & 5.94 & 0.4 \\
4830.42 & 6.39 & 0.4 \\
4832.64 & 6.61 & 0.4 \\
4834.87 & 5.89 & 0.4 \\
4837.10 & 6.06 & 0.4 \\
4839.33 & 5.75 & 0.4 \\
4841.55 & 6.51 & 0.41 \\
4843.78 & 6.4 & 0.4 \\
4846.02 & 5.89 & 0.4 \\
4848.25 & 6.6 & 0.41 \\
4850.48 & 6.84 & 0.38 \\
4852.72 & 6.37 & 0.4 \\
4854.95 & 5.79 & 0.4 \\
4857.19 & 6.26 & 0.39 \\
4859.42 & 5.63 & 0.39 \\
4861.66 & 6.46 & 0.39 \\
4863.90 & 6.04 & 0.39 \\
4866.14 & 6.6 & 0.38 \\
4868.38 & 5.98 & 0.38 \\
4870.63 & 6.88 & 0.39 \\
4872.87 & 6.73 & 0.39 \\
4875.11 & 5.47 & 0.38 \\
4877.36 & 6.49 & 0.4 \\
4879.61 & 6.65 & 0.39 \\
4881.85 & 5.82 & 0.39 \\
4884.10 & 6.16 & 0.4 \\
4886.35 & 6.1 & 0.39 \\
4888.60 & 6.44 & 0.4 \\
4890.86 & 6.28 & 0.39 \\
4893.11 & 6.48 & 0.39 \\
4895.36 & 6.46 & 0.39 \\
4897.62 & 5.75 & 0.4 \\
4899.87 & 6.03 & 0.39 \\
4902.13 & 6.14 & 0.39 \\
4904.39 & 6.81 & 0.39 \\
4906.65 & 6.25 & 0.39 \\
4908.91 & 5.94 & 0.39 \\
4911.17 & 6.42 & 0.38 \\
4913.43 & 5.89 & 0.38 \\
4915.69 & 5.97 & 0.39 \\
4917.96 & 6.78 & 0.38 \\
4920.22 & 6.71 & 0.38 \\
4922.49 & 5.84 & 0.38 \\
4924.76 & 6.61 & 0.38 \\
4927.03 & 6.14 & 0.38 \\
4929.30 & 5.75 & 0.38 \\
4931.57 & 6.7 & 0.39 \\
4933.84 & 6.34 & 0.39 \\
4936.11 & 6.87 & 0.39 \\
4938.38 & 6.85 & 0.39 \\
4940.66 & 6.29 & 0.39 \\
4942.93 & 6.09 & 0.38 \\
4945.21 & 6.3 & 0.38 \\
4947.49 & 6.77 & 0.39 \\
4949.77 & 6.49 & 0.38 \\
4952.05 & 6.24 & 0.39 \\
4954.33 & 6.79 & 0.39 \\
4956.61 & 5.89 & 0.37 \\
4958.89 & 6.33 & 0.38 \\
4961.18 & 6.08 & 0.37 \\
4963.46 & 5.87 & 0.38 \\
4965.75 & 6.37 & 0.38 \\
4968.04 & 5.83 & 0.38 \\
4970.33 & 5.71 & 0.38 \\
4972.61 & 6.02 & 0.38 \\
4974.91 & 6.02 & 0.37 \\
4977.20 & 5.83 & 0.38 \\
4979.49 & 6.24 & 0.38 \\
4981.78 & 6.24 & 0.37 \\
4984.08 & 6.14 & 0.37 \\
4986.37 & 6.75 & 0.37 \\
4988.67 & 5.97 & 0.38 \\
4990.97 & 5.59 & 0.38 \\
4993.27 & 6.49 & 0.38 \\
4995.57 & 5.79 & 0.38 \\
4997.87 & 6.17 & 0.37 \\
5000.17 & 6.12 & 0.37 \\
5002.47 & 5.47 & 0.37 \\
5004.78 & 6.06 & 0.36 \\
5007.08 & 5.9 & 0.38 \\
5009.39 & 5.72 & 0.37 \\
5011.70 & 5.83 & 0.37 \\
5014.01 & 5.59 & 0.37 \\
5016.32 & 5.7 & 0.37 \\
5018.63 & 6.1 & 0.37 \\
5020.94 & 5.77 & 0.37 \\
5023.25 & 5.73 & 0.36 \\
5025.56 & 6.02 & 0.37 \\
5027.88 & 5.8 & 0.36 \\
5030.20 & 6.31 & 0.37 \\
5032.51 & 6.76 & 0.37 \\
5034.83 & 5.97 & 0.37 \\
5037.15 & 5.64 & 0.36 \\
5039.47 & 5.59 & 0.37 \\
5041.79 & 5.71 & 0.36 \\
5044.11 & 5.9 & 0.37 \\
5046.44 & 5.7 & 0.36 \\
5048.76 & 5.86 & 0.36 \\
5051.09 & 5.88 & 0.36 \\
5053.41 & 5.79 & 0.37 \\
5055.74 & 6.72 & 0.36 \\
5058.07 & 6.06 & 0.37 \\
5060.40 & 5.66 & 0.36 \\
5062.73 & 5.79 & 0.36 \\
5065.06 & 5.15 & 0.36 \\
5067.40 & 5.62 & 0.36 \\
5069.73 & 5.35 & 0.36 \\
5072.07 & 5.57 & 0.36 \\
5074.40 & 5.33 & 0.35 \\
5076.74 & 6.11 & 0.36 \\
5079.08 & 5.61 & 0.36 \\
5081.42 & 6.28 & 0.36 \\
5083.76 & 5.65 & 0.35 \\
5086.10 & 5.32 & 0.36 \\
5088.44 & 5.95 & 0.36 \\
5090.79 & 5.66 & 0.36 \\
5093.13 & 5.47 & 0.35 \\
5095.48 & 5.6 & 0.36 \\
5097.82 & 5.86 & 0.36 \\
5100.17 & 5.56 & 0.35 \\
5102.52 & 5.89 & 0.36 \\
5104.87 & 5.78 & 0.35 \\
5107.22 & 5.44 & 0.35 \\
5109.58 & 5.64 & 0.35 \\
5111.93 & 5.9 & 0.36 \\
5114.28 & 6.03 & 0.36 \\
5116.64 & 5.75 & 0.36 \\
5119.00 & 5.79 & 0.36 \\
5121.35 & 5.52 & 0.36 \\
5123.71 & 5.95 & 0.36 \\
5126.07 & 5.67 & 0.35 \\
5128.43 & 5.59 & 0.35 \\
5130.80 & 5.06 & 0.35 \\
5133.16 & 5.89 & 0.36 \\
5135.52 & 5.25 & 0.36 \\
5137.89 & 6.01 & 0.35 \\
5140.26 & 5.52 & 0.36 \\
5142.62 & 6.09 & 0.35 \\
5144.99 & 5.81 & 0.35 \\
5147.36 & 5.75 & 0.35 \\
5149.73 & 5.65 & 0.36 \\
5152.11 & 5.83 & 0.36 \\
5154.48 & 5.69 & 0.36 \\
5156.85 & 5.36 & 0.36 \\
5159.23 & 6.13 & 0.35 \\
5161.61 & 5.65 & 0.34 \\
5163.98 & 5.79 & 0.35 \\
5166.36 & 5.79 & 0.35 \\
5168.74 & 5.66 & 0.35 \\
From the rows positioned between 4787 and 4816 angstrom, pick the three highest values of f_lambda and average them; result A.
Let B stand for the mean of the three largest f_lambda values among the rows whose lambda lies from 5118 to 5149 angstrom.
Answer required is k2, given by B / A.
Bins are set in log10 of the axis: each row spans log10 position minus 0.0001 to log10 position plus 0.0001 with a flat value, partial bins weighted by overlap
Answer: 0.85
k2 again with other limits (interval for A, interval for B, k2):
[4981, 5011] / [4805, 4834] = 1.08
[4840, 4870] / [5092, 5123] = 0.89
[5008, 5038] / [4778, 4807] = 1.05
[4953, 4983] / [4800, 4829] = 1.09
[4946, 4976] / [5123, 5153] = 0.90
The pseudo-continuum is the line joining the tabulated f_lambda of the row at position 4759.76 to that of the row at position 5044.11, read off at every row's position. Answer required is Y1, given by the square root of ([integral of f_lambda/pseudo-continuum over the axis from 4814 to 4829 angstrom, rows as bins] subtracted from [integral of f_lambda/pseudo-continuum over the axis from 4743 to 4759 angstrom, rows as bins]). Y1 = 1.01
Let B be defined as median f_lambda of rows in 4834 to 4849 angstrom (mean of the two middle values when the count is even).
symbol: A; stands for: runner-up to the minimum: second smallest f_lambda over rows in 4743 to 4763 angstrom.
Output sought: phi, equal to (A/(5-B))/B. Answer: -0.94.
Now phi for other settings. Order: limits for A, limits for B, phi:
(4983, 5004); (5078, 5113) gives -1.52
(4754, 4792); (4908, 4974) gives -0.73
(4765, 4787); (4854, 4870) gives -0.94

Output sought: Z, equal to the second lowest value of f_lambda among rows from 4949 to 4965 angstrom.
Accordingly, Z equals 5.89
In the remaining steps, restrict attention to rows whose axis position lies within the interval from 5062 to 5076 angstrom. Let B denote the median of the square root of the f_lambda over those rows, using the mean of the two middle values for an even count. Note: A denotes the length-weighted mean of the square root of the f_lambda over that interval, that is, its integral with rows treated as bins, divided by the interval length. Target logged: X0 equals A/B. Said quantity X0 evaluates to 1.001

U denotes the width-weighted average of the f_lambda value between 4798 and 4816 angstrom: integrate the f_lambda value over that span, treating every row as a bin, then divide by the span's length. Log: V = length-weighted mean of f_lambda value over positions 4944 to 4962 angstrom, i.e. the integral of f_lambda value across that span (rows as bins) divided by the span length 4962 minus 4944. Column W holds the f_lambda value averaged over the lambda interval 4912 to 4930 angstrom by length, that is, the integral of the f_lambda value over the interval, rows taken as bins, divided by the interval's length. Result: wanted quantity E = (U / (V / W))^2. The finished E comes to 39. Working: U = 6.41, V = 6.36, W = 6.22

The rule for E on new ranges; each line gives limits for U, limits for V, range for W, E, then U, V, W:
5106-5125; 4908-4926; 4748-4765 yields 33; 5.75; 6.27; 6.24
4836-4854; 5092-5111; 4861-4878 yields 50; 6.30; 5.66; 6.32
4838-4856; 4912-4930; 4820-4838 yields 38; 6.27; 6.22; 6.10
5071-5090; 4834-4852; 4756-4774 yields 32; 5.73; 6.25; 6.19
